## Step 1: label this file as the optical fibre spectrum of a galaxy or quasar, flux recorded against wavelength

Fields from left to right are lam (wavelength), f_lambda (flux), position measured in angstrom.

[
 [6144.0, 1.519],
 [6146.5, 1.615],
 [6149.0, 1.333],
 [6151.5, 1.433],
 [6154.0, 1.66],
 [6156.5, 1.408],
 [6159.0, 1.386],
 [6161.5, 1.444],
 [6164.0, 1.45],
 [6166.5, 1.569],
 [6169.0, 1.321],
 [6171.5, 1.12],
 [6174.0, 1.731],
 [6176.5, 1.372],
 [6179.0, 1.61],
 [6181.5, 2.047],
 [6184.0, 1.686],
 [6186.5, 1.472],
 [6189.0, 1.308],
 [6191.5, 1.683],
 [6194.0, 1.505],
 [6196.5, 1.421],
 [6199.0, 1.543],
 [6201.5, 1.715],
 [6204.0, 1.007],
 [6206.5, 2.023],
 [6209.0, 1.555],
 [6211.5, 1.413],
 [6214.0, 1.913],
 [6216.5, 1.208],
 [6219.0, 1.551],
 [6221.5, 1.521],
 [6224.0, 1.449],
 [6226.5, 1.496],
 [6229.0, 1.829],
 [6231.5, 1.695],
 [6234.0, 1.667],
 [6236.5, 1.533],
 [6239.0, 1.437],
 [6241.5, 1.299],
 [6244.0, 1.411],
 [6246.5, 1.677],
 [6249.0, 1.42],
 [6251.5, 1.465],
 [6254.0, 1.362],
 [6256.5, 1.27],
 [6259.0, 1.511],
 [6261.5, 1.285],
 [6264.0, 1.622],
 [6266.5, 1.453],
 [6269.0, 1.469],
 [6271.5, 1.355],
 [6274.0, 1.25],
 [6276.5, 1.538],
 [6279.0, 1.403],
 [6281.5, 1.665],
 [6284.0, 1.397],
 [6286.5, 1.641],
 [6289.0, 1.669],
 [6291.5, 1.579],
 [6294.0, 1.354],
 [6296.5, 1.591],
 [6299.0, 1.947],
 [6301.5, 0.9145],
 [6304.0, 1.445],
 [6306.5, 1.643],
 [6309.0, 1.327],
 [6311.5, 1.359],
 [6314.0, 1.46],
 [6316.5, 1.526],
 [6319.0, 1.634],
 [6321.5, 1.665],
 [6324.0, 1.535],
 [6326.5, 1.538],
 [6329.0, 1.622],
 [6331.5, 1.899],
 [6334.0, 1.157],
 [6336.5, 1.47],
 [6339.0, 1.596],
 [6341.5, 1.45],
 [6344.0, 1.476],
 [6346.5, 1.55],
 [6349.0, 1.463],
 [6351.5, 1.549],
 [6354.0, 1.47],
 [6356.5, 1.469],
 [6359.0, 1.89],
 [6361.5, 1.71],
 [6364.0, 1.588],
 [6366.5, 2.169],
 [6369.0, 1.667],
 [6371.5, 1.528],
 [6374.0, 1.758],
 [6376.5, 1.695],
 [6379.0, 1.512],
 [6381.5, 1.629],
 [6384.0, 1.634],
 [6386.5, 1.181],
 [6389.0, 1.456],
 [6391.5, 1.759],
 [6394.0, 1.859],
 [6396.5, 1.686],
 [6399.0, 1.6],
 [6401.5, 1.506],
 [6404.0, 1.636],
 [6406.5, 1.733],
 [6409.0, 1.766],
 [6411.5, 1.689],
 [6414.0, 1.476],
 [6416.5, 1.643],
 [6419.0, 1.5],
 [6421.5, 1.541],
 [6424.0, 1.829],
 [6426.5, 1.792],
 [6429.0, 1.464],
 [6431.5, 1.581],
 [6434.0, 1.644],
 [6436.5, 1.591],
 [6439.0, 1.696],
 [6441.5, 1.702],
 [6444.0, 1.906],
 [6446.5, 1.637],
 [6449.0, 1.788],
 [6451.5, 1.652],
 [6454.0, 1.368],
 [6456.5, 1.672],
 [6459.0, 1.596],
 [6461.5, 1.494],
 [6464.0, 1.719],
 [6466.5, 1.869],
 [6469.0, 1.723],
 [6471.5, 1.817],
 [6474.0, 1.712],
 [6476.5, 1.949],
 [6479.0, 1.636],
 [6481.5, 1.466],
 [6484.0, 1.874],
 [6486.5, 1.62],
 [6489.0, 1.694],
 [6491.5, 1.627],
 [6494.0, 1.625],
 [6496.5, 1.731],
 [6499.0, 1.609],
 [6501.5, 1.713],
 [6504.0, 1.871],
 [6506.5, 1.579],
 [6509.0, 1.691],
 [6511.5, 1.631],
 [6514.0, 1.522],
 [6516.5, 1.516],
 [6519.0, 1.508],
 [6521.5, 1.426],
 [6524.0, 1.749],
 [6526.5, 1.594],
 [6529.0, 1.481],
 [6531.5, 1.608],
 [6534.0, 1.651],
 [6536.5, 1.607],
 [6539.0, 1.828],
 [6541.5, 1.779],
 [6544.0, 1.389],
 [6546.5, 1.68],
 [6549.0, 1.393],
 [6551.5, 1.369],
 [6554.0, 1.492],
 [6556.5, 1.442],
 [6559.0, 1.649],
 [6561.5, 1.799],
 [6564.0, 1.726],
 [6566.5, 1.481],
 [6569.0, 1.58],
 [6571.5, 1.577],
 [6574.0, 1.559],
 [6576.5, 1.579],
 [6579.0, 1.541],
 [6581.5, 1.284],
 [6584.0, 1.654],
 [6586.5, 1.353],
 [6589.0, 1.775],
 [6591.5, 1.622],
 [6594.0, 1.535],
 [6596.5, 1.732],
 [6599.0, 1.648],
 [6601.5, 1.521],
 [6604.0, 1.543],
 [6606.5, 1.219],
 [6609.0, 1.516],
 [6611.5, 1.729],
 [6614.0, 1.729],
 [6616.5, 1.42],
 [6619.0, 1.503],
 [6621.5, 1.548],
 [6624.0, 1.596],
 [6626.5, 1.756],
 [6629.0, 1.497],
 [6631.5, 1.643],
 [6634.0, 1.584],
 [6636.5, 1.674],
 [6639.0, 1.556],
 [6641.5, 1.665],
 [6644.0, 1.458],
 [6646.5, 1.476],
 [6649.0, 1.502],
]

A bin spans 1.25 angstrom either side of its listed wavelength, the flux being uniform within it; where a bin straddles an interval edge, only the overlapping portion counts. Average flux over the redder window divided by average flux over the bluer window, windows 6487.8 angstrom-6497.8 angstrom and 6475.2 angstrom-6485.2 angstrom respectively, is 0.96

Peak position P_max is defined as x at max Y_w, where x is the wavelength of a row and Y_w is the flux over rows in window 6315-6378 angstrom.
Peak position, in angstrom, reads 6366.5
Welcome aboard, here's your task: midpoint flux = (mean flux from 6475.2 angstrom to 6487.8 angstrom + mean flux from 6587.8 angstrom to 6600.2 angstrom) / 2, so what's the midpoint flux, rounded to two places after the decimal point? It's 1.69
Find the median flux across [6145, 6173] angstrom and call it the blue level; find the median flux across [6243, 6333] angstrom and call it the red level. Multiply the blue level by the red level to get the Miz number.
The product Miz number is 2.14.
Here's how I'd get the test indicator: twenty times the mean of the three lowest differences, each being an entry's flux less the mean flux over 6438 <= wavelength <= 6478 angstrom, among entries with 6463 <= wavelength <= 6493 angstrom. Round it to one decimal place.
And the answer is -2.7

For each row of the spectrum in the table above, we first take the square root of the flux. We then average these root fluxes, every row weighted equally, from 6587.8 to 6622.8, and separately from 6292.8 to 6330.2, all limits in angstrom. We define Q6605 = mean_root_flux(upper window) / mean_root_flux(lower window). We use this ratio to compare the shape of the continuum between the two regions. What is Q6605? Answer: 1.02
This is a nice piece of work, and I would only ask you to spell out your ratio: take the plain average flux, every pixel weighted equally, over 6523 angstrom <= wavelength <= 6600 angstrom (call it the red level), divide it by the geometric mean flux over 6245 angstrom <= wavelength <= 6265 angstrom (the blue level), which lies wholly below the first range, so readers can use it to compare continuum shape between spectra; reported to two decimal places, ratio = 1.10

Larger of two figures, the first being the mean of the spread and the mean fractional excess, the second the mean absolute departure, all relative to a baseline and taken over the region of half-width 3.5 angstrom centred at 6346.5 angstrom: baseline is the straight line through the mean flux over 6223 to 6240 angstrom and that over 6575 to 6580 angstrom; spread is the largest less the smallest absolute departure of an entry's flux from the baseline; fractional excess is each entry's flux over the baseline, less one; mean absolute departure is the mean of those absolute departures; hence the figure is 0.08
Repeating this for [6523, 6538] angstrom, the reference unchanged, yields 0.09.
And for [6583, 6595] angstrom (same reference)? 0.12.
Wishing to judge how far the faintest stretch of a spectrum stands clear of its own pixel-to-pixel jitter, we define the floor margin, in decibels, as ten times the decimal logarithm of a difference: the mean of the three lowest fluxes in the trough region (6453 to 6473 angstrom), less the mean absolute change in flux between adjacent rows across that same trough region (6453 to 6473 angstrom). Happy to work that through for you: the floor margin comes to 1.2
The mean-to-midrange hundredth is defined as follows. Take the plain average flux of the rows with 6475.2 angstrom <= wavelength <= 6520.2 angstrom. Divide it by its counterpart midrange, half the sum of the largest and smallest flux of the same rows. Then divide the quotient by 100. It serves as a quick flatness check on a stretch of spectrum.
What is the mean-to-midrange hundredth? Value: 0.0097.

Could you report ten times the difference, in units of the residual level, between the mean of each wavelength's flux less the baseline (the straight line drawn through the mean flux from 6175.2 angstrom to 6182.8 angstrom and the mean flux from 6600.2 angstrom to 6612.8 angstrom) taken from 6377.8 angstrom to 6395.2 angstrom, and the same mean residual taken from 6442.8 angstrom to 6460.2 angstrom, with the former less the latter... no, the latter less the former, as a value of 1.1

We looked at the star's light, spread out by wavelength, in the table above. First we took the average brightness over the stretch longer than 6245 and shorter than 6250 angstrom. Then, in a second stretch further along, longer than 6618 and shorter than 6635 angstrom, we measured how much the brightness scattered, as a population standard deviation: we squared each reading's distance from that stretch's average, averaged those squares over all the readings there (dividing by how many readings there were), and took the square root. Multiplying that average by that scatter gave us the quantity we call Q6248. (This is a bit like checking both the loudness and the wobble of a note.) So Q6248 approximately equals 0.129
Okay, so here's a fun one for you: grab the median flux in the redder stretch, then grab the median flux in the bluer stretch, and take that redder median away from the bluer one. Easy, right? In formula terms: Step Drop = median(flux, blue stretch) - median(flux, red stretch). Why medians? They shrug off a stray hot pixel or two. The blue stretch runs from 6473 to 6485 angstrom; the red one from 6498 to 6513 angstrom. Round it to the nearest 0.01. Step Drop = 0.05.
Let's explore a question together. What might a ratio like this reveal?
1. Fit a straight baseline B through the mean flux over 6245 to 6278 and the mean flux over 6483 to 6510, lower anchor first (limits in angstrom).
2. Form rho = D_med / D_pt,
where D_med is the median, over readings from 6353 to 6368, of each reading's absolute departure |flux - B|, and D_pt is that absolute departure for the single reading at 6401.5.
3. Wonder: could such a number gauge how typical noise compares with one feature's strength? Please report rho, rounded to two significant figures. 1.4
